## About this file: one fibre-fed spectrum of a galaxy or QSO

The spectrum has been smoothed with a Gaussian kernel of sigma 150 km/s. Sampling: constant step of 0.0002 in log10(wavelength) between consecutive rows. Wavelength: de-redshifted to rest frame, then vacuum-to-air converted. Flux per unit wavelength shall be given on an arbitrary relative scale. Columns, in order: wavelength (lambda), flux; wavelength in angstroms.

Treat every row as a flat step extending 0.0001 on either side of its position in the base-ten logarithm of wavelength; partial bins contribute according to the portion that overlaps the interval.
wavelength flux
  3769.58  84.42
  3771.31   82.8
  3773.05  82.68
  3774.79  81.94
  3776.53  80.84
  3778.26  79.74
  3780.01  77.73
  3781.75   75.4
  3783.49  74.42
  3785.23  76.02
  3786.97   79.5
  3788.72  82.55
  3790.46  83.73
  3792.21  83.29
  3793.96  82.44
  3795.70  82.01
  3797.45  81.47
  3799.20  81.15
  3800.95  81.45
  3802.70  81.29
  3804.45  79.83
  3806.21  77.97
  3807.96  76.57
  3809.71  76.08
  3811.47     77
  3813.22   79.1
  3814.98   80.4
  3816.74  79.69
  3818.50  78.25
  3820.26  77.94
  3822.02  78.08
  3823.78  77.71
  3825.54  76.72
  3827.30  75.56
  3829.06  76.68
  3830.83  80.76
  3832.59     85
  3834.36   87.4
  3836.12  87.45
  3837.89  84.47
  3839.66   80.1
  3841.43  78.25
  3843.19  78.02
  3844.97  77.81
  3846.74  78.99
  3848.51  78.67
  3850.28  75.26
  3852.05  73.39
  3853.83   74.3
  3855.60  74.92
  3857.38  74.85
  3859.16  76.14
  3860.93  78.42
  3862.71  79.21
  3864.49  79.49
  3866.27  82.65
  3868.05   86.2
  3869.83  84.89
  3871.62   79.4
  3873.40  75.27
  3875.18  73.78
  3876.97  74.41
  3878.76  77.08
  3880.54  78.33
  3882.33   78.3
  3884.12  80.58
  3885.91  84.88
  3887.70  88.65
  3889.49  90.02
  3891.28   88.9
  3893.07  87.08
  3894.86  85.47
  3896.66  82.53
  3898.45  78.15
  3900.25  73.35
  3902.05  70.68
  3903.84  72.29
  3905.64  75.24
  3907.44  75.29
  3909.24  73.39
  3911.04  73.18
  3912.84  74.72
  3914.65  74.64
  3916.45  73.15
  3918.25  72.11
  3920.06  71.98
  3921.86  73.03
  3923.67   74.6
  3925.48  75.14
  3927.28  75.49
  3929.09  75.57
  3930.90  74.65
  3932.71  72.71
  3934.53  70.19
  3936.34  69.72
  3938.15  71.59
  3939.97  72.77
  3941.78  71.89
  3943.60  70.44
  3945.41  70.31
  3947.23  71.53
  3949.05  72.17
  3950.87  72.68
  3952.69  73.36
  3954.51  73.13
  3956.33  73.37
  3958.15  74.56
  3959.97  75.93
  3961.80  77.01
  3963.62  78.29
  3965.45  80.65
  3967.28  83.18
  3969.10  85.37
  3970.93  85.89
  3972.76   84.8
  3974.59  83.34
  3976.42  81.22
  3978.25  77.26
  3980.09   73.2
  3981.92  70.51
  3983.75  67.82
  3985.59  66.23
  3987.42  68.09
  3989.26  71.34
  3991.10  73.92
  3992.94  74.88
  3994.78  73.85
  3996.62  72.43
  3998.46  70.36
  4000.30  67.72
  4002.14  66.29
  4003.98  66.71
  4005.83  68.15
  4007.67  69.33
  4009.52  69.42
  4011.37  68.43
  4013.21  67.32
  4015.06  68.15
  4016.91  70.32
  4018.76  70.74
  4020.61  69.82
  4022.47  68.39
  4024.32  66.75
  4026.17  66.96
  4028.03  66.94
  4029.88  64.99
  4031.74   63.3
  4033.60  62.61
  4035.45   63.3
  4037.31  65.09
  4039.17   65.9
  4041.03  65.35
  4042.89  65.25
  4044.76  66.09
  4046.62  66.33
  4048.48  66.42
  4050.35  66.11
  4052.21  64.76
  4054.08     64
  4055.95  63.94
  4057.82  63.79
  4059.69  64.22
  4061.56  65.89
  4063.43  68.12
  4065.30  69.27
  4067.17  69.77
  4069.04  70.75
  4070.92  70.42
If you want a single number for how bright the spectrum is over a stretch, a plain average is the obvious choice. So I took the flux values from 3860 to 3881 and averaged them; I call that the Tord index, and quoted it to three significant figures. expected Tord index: 79.1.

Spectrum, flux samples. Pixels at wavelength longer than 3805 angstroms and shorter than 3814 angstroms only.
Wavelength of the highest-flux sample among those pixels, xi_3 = 3813.22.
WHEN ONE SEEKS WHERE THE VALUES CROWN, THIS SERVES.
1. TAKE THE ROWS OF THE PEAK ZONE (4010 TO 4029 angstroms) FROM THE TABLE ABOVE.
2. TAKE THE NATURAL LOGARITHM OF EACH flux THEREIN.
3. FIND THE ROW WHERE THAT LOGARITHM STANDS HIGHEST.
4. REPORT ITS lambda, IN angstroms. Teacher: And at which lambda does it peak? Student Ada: 4018.76 angstroms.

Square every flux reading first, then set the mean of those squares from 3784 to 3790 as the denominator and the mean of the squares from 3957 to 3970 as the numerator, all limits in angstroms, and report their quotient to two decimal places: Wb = 1.00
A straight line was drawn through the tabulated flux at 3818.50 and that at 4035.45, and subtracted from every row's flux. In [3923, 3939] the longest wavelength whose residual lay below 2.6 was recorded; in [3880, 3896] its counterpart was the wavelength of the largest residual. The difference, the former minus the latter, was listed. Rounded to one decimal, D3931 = 48.7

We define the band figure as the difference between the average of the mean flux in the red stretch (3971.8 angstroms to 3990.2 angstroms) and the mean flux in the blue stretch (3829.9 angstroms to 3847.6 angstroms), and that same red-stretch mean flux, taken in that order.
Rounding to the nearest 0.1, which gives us 3.7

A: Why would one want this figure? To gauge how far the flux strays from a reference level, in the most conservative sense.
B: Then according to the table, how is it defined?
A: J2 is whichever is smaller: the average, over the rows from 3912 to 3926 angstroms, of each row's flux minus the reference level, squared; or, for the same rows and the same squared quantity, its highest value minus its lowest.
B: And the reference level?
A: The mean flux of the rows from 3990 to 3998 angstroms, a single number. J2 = 1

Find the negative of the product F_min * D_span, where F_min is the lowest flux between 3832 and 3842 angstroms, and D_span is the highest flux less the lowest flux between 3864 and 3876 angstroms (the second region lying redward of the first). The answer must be -972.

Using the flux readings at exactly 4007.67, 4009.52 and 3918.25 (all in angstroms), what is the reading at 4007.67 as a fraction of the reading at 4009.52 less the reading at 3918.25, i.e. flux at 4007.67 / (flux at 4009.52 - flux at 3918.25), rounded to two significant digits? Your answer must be -26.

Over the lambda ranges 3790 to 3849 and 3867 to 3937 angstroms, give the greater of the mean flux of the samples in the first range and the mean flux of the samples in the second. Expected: 80.0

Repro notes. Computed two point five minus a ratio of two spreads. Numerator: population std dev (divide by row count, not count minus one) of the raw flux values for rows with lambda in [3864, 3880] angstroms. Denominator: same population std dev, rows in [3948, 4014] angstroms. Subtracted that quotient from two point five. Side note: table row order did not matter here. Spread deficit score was 1.75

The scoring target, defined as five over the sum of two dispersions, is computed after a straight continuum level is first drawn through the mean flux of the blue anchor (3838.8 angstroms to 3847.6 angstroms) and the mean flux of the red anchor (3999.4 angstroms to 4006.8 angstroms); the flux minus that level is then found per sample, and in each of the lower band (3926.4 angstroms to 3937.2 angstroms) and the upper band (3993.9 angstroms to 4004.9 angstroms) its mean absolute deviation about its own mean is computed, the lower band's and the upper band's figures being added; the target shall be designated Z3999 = 1.1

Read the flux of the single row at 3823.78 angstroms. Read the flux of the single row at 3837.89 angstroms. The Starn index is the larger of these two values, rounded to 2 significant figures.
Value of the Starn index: 84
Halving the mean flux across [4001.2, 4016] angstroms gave 34.0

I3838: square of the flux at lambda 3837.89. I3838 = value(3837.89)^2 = 7135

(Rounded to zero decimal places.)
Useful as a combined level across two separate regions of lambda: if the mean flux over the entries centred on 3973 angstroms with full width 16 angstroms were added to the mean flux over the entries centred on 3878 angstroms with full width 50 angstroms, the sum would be 162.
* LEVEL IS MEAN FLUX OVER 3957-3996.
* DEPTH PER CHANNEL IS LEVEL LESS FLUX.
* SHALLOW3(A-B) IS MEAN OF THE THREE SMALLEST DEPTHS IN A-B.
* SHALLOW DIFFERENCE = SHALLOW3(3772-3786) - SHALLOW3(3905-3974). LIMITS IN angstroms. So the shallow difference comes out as 4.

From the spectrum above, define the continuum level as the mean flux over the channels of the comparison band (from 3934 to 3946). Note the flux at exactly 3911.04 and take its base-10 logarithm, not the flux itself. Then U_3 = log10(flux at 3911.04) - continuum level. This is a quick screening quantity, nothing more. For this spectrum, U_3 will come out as -69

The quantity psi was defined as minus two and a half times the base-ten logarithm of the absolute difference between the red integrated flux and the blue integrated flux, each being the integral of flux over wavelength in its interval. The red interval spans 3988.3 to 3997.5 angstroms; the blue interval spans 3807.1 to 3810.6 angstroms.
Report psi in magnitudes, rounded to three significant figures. -6.52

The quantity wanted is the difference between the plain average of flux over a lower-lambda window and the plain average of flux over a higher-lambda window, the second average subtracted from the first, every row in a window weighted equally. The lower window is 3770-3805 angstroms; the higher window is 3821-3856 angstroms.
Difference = 1.5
